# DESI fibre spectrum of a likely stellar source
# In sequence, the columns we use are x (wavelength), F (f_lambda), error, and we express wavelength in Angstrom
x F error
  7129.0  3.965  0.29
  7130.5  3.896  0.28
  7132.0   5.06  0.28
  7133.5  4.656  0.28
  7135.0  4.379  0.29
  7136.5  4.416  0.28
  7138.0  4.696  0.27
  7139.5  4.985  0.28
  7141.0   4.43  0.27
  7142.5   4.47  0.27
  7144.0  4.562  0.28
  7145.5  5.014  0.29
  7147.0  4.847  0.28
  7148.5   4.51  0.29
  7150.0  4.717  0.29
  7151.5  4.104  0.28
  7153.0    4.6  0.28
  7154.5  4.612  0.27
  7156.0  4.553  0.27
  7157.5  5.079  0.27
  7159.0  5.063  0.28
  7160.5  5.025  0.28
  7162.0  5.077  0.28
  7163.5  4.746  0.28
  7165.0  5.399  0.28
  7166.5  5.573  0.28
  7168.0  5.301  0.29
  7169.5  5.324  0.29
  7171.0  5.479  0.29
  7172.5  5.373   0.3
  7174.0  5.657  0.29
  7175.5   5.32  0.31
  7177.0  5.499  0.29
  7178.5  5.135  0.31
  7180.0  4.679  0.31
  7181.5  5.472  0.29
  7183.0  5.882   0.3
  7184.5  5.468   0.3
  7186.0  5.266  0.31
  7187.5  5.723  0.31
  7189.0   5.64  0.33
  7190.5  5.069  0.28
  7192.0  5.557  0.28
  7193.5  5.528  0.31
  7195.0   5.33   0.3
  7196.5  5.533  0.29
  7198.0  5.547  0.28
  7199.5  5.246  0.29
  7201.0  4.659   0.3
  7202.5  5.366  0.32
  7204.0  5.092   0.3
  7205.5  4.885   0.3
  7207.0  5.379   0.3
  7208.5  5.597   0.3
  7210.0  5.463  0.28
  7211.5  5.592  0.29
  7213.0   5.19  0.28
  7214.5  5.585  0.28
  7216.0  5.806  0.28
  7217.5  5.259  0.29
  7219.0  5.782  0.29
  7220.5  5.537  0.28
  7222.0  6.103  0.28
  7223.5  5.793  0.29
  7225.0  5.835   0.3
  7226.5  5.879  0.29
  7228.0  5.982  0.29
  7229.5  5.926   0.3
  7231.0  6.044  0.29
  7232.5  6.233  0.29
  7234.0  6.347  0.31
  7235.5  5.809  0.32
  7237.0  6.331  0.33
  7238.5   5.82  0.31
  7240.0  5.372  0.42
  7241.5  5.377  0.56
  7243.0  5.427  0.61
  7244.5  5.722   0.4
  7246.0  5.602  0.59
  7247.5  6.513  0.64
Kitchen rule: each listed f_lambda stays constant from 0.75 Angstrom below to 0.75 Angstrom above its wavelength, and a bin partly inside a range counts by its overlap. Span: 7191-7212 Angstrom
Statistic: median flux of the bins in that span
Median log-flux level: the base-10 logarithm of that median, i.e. 0.734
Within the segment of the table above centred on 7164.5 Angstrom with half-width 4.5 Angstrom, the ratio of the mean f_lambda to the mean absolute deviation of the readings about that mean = 22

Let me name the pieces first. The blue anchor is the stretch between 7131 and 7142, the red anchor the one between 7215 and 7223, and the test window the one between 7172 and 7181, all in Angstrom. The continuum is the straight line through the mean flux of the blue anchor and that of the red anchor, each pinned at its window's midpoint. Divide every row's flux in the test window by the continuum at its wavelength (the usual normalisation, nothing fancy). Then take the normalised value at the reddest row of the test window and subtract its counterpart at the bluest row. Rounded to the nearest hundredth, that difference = -0.15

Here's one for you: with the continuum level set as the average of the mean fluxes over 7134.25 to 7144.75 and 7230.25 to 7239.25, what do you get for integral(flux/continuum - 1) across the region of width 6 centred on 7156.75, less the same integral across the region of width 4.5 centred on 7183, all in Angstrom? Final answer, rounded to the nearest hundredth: -0.80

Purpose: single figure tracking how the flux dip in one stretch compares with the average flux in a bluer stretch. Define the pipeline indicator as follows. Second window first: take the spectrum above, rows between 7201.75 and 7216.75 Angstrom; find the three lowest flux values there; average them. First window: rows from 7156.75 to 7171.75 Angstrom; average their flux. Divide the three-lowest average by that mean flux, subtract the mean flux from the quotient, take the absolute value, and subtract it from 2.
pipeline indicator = -2.2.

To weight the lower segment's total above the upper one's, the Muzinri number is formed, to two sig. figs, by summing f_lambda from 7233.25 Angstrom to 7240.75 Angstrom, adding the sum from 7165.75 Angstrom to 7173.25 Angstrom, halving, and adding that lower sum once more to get 55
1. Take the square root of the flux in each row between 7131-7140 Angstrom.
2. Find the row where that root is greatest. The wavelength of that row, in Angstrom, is 7132.0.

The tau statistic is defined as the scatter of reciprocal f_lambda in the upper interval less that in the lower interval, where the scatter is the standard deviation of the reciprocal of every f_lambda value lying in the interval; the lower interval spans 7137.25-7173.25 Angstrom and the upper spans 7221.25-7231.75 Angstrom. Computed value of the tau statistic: -0.013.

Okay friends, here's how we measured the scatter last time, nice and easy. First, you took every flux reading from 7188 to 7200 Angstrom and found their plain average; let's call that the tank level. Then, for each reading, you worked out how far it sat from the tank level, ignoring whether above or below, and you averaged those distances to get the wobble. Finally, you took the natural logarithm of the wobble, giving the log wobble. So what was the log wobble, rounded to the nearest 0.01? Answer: -1.82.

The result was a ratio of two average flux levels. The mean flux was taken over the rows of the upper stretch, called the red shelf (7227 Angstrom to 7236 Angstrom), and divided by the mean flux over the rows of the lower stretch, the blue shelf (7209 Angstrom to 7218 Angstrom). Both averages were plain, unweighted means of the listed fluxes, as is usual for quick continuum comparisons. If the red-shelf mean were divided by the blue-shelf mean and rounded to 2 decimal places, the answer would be 1.10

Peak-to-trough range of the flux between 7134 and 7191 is 1.8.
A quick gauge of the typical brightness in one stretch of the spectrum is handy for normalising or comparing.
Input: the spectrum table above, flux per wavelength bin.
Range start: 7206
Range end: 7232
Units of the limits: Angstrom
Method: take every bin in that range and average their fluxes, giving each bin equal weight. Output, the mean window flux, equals 5.69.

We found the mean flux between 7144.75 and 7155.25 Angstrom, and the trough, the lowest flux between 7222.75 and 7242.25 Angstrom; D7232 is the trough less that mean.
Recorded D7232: 0.74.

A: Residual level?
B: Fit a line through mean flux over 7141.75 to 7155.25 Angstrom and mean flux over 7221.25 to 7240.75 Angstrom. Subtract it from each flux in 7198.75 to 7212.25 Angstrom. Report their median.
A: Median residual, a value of -0.19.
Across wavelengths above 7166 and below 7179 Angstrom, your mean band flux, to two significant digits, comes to 5.4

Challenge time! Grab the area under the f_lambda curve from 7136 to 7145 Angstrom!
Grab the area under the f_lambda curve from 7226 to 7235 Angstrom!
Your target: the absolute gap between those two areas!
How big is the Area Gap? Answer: 13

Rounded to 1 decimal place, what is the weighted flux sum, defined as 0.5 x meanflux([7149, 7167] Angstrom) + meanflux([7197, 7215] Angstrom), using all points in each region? 7.7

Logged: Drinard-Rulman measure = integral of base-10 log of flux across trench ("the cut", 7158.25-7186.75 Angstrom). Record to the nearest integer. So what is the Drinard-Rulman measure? 21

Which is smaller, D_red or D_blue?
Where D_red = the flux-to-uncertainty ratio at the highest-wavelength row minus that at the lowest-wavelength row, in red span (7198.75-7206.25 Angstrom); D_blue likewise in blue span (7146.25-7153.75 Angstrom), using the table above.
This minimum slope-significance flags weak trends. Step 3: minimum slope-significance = -1.8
